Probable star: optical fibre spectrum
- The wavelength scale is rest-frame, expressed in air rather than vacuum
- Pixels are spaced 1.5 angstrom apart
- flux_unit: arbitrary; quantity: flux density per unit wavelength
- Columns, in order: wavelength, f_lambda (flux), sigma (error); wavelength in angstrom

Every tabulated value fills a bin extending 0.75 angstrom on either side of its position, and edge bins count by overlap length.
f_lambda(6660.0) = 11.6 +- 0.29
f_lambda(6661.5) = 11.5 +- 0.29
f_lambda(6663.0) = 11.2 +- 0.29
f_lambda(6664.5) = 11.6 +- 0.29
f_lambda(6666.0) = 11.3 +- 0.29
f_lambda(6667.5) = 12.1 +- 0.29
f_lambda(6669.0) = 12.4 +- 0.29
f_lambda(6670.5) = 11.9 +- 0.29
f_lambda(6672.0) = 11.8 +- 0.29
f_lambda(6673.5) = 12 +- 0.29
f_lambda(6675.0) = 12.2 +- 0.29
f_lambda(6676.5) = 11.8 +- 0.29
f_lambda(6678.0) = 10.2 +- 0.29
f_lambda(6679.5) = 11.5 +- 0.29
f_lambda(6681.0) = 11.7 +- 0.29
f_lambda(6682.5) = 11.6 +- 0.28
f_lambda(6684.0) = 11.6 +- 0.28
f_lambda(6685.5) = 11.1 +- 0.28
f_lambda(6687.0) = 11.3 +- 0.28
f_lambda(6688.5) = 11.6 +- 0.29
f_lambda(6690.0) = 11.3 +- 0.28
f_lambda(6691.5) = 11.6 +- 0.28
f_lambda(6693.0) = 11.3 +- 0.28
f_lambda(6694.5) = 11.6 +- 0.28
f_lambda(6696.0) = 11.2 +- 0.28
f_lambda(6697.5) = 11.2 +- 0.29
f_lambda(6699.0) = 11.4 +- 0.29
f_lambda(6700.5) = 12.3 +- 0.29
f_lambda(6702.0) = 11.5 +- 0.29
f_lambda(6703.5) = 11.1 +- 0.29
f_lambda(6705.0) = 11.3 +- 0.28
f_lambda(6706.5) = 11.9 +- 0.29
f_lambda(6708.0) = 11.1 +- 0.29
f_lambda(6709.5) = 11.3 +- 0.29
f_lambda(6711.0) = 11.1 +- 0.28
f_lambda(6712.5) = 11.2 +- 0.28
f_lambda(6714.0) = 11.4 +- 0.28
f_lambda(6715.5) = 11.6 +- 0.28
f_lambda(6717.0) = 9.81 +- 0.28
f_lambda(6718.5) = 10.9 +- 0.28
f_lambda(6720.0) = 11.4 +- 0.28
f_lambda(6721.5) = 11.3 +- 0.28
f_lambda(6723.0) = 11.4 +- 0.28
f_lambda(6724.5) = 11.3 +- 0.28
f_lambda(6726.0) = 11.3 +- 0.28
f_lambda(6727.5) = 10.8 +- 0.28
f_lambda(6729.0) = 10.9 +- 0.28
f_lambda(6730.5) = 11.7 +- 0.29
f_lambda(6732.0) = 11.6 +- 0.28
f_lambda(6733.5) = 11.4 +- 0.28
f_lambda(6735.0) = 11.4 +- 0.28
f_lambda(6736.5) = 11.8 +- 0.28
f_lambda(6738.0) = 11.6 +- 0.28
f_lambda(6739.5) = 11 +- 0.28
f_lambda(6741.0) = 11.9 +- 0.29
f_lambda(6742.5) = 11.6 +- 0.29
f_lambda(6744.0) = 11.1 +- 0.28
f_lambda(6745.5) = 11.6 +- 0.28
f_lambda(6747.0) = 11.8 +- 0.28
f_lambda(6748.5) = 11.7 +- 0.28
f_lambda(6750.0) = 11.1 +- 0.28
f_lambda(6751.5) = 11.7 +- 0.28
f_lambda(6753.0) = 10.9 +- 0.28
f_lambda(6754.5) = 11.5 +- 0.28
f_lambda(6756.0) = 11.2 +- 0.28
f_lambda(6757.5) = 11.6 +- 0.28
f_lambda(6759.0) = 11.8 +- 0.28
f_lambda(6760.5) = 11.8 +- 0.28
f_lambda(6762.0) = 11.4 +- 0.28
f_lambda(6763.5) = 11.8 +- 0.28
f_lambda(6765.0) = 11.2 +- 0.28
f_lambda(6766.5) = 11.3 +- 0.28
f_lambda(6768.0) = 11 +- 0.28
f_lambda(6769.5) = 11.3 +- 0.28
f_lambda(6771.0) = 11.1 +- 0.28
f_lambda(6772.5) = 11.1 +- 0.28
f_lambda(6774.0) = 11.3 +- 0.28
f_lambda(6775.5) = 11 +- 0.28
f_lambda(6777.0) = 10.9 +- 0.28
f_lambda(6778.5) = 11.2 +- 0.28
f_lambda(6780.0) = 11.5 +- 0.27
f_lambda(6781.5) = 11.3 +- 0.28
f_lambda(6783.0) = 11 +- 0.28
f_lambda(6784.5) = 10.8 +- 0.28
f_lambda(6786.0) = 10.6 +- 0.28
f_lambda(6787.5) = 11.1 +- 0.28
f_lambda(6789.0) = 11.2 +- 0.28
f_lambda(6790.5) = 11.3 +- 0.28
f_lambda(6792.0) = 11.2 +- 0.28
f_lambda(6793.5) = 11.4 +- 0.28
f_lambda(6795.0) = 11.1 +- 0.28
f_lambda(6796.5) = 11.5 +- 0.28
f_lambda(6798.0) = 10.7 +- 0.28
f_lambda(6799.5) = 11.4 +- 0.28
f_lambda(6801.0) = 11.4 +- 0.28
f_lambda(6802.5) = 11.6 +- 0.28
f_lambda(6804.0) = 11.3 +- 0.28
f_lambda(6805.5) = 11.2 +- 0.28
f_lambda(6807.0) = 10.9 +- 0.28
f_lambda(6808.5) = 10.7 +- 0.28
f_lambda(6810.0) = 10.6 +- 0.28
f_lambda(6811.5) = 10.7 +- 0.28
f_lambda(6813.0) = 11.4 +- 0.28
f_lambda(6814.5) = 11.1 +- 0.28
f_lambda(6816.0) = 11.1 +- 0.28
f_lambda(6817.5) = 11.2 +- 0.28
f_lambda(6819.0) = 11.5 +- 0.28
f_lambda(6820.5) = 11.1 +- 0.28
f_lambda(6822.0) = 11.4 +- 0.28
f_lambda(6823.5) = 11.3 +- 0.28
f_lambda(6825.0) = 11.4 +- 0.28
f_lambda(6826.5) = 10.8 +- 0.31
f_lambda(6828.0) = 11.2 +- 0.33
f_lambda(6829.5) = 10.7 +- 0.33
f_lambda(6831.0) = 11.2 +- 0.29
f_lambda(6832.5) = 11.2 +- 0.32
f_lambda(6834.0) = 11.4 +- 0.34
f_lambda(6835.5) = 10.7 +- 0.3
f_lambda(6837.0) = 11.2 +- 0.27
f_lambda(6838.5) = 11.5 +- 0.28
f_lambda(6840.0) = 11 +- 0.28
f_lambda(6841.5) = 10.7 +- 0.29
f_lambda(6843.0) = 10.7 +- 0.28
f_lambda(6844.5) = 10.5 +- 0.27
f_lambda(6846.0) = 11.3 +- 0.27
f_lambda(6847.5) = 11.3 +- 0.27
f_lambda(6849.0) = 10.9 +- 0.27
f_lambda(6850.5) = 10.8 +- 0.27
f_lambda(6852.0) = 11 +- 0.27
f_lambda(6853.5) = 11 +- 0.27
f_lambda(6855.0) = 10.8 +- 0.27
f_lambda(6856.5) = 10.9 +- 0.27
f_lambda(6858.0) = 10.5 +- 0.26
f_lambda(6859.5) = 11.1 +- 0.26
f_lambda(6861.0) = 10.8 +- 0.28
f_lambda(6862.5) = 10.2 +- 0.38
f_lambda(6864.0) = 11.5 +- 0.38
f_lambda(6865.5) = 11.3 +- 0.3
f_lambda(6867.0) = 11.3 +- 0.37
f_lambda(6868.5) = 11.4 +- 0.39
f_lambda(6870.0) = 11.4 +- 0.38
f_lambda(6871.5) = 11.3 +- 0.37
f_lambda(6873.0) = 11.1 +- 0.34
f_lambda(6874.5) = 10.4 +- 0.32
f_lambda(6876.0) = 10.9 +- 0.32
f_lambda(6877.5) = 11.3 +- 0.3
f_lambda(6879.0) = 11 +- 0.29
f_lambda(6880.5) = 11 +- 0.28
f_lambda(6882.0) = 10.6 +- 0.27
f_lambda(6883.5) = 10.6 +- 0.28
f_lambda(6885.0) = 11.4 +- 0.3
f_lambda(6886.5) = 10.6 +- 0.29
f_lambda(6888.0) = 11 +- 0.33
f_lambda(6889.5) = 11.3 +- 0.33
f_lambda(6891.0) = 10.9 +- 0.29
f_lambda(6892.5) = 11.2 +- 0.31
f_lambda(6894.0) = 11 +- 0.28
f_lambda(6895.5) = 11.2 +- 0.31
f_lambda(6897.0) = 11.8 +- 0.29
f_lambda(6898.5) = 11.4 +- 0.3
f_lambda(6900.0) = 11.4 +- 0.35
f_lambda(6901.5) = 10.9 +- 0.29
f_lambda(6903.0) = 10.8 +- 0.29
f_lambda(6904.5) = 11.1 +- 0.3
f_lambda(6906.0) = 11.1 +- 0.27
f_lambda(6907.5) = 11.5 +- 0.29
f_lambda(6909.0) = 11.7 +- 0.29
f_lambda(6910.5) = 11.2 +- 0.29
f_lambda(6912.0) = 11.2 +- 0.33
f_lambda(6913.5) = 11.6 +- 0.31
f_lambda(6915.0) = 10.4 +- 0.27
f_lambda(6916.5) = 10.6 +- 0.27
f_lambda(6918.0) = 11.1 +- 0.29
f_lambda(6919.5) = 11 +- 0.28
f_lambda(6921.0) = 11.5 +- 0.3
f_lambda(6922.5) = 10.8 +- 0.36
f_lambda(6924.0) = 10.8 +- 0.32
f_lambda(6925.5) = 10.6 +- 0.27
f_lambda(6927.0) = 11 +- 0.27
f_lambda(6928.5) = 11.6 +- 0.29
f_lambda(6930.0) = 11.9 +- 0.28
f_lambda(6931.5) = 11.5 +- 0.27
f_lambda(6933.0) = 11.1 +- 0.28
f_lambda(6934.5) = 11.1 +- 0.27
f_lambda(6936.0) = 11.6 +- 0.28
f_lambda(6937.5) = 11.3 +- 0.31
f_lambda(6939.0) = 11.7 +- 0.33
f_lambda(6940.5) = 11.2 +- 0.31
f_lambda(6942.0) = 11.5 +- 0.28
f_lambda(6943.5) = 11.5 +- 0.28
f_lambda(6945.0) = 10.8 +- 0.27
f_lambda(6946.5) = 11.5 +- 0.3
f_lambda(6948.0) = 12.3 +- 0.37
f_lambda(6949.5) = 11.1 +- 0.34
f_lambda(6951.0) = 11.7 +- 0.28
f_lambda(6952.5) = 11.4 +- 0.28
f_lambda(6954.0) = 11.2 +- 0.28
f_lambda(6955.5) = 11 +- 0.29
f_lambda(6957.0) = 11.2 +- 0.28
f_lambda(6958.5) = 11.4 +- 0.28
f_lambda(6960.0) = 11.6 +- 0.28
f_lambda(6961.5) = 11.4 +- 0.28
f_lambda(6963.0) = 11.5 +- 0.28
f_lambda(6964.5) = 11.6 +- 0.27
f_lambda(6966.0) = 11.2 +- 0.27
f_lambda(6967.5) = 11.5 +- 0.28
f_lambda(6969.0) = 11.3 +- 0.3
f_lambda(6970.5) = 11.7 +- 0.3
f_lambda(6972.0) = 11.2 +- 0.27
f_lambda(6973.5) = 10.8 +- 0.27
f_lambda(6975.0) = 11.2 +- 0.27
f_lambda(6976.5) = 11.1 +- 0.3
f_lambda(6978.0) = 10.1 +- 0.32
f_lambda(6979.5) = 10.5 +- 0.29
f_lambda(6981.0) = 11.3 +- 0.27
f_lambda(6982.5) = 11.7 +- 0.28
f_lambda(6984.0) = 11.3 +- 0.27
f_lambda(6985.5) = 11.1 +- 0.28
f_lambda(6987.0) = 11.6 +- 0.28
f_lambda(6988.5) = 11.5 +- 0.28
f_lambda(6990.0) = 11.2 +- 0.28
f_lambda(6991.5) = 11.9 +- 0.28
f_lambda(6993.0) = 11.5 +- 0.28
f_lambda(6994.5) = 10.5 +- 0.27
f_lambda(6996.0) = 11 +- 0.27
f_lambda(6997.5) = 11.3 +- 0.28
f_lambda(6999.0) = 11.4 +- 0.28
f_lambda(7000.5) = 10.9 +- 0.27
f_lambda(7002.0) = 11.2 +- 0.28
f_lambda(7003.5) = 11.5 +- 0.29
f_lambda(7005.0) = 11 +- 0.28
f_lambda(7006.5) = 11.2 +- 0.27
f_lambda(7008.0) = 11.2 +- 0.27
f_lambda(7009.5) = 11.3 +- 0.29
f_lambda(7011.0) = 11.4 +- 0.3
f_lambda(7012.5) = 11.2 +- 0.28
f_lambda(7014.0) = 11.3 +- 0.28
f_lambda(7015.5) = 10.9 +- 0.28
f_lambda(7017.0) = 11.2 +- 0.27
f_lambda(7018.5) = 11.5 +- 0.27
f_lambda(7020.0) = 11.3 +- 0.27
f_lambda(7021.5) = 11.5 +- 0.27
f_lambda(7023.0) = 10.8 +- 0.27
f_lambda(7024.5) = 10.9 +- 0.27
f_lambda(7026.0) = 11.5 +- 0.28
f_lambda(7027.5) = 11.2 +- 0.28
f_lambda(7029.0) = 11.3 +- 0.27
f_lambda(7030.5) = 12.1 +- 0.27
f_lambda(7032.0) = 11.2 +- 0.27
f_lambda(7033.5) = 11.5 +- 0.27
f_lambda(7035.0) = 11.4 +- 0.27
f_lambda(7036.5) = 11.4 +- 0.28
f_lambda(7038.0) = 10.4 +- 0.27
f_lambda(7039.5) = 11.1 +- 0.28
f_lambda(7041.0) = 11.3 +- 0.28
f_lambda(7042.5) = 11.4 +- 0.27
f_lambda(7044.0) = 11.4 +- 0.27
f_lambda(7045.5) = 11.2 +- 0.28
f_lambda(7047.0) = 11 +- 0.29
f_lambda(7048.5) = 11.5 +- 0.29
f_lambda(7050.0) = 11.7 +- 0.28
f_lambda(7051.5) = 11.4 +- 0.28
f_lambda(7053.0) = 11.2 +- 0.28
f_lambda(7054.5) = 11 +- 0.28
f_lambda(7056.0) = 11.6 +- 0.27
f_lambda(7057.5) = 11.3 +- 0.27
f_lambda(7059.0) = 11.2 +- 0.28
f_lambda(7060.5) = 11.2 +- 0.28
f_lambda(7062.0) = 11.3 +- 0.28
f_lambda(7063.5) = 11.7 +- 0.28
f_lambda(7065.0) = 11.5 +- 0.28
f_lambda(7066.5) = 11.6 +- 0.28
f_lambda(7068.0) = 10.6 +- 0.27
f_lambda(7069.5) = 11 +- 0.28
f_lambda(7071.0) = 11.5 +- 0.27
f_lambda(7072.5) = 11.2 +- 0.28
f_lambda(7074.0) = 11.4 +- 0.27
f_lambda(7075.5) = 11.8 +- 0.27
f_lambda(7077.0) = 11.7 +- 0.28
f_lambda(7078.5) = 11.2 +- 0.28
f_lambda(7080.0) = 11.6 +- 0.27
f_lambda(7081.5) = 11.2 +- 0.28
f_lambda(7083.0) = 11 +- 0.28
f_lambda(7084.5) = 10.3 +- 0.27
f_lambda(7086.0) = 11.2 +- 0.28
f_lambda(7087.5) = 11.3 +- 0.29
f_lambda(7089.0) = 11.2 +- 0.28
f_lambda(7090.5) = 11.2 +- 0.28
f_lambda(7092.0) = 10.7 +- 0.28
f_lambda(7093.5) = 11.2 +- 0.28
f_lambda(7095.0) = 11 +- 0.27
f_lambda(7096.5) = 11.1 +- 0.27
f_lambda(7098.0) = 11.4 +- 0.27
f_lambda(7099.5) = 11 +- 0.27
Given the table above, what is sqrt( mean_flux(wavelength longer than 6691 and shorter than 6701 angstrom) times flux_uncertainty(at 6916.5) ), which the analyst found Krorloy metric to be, 1.76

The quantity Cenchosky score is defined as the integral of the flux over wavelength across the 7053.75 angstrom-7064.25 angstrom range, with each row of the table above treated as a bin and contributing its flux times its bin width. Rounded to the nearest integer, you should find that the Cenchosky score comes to 119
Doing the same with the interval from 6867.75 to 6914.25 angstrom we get 518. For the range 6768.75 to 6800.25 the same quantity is 351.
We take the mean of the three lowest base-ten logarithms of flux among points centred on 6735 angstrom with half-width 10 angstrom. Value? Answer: 1.04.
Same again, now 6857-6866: 1.02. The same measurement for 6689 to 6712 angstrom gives 1.05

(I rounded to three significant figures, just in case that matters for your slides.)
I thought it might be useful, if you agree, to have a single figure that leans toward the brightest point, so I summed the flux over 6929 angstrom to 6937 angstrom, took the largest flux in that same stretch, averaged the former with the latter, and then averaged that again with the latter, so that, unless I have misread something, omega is 23.2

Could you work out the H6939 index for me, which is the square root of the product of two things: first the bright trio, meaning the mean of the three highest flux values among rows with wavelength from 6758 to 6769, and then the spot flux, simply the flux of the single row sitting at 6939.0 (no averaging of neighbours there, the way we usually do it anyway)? 11.7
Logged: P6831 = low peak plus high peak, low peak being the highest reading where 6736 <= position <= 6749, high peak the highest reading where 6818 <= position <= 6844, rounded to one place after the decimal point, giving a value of 23.4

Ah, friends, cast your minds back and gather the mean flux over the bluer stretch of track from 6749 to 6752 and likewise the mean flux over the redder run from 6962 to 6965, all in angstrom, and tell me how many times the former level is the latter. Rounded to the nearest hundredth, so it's 0.99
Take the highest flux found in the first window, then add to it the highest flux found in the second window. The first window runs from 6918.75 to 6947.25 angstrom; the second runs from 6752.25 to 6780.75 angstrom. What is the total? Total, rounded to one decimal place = 23.7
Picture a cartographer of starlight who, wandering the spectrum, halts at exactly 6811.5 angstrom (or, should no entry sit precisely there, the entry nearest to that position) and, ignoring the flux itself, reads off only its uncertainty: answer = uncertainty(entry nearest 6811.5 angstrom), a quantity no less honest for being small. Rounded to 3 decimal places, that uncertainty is 0.280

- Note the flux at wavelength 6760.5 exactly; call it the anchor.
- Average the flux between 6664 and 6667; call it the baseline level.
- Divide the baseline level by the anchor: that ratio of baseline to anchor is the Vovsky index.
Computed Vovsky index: 0.97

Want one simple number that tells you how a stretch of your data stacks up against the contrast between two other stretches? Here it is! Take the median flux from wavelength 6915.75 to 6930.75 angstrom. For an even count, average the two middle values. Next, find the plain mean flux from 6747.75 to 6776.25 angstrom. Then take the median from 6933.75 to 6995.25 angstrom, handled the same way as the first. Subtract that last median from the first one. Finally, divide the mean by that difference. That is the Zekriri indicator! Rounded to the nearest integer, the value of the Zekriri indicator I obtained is -38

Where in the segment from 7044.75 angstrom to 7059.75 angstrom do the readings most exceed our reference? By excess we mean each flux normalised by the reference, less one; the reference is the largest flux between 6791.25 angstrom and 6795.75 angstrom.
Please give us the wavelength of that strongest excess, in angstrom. 7050.0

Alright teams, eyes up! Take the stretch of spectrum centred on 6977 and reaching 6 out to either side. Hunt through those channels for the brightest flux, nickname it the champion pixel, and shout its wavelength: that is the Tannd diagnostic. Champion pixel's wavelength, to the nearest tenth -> 6982.5 angstrom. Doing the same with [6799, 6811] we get 6802.5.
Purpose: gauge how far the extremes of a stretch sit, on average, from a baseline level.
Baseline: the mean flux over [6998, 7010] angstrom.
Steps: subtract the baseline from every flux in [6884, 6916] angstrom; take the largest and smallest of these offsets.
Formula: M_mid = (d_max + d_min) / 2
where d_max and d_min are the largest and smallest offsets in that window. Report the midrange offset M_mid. -0.11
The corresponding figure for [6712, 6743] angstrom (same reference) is -0.36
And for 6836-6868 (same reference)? -0.36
